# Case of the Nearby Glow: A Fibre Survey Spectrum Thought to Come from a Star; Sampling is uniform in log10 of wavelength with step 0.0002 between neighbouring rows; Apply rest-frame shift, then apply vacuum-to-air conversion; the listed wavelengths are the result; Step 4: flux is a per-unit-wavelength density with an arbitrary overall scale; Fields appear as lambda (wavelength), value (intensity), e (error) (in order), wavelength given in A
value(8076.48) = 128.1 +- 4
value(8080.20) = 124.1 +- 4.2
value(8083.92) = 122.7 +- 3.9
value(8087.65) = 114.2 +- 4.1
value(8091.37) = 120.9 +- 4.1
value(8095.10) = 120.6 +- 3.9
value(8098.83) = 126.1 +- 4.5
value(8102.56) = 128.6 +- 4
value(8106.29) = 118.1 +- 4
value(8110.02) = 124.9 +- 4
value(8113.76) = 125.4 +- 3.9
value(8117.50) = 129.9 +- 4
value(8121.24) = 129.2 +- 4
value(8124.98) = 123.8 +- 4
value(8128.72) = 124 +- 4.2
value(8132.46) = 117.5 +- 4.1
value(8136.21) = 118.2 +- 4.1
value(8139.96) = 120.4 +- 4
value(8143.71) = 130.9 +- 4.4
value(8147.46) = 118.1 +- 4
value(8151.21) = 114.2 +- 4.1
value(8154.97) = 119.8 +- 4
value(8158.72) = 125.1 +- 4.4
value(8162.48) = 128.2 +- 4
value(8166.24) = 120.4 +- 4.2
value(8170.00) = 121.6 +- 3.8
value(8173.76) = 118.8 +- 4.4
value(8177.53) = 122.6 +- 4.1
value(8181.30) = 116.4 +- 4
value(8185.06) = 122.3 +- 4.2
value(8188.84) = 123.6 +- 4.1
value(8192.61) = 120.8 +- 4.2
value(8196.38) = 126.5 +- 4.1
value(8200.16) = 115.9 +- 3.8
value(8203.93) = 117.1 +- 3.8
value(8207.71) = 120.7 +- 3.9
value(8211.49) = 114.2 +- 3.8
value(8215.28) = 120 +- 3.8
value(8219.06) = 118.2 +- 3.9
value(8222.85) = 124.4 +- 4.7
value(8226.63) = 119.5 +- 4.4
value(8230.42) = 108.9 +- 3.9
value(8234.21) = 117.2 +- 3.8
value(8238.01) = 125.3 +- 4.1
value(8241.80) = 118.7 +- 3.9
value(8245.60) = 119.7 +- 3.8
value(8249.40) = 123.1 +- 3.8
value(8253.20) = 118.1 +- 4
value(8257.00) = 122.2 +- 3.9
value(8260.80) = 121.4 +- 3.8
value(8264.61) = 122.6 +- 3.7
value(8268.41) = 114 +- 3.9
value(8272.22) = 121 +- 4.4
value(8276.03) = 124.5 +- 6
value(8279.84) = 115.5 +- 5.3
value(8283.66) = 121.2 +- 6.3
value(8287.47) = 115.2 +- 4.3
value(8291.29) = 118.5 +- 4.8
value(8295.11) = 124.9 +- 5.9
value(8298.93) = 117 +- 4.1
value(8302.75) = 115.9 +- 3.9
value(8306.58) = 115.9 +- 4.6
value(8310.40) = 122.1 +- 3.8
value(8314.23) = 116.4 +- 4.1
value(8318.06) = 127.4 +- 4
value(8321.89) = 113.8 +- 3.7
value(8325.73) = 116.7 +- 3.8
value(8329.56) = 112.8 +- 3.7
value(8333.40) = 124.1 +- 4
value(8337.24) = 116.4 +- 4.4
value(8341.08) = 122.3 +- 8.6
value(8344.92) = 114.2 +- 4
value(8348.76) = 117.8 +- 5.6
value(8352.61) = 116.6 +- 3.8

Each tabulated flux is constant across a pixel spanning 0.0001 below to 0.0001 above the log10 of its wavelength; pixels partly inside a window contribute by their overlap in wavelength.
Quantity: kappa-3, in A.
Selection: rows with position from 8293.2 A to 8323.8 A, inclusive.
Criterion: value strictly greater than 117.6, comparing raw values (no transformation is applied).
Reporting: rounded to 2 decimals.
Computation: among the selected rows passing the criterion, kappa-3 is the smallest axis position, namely 8295.11 A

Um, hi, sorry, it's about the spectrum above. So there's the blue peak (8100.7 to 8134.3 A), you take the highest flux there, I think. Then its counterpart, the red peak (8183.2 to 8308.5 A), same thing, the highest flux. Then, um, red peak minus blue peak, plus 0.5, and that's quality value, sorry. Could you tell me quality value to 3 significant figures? -2.90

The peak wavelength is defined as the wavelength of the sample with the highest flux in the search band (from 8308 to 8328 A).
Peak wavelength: 8318.06 A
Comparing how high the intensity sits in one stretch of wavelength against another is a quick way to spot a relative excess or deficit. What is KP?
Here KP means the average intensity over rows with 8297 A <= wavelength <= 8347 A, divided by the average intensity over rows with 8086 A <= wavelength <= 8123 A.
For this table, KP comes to 0.954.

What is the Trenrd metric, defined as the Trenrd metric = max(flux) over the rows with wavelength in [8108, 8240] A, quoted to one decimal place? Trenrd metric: 130.9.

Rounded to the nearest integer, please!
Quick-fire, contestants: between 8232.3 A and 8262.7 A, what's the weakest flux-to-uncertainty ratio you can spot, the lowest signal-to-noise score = 30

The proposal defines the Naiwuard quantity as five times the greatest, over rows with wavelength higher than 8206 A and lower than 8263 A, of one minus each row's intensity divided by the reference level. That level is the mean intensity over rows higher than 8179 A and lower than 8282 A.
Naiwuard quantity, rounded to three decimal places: 0.451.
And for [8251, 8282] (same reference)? 0.238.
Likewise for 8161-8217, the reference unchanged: 0.230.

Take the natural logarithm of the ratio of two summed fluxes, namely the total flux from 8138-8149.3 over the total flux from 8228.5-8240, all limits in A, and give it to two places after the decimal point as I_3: 0.05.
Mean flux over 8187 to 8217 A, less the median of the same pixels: -0.5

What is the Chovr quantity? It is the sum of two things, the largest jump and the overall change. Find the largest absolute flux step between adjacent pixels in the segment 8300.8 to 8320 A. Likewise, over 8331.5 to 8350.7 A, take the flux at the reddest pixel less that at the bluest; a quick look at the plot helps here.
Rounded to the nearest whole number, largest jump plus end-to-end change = 5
